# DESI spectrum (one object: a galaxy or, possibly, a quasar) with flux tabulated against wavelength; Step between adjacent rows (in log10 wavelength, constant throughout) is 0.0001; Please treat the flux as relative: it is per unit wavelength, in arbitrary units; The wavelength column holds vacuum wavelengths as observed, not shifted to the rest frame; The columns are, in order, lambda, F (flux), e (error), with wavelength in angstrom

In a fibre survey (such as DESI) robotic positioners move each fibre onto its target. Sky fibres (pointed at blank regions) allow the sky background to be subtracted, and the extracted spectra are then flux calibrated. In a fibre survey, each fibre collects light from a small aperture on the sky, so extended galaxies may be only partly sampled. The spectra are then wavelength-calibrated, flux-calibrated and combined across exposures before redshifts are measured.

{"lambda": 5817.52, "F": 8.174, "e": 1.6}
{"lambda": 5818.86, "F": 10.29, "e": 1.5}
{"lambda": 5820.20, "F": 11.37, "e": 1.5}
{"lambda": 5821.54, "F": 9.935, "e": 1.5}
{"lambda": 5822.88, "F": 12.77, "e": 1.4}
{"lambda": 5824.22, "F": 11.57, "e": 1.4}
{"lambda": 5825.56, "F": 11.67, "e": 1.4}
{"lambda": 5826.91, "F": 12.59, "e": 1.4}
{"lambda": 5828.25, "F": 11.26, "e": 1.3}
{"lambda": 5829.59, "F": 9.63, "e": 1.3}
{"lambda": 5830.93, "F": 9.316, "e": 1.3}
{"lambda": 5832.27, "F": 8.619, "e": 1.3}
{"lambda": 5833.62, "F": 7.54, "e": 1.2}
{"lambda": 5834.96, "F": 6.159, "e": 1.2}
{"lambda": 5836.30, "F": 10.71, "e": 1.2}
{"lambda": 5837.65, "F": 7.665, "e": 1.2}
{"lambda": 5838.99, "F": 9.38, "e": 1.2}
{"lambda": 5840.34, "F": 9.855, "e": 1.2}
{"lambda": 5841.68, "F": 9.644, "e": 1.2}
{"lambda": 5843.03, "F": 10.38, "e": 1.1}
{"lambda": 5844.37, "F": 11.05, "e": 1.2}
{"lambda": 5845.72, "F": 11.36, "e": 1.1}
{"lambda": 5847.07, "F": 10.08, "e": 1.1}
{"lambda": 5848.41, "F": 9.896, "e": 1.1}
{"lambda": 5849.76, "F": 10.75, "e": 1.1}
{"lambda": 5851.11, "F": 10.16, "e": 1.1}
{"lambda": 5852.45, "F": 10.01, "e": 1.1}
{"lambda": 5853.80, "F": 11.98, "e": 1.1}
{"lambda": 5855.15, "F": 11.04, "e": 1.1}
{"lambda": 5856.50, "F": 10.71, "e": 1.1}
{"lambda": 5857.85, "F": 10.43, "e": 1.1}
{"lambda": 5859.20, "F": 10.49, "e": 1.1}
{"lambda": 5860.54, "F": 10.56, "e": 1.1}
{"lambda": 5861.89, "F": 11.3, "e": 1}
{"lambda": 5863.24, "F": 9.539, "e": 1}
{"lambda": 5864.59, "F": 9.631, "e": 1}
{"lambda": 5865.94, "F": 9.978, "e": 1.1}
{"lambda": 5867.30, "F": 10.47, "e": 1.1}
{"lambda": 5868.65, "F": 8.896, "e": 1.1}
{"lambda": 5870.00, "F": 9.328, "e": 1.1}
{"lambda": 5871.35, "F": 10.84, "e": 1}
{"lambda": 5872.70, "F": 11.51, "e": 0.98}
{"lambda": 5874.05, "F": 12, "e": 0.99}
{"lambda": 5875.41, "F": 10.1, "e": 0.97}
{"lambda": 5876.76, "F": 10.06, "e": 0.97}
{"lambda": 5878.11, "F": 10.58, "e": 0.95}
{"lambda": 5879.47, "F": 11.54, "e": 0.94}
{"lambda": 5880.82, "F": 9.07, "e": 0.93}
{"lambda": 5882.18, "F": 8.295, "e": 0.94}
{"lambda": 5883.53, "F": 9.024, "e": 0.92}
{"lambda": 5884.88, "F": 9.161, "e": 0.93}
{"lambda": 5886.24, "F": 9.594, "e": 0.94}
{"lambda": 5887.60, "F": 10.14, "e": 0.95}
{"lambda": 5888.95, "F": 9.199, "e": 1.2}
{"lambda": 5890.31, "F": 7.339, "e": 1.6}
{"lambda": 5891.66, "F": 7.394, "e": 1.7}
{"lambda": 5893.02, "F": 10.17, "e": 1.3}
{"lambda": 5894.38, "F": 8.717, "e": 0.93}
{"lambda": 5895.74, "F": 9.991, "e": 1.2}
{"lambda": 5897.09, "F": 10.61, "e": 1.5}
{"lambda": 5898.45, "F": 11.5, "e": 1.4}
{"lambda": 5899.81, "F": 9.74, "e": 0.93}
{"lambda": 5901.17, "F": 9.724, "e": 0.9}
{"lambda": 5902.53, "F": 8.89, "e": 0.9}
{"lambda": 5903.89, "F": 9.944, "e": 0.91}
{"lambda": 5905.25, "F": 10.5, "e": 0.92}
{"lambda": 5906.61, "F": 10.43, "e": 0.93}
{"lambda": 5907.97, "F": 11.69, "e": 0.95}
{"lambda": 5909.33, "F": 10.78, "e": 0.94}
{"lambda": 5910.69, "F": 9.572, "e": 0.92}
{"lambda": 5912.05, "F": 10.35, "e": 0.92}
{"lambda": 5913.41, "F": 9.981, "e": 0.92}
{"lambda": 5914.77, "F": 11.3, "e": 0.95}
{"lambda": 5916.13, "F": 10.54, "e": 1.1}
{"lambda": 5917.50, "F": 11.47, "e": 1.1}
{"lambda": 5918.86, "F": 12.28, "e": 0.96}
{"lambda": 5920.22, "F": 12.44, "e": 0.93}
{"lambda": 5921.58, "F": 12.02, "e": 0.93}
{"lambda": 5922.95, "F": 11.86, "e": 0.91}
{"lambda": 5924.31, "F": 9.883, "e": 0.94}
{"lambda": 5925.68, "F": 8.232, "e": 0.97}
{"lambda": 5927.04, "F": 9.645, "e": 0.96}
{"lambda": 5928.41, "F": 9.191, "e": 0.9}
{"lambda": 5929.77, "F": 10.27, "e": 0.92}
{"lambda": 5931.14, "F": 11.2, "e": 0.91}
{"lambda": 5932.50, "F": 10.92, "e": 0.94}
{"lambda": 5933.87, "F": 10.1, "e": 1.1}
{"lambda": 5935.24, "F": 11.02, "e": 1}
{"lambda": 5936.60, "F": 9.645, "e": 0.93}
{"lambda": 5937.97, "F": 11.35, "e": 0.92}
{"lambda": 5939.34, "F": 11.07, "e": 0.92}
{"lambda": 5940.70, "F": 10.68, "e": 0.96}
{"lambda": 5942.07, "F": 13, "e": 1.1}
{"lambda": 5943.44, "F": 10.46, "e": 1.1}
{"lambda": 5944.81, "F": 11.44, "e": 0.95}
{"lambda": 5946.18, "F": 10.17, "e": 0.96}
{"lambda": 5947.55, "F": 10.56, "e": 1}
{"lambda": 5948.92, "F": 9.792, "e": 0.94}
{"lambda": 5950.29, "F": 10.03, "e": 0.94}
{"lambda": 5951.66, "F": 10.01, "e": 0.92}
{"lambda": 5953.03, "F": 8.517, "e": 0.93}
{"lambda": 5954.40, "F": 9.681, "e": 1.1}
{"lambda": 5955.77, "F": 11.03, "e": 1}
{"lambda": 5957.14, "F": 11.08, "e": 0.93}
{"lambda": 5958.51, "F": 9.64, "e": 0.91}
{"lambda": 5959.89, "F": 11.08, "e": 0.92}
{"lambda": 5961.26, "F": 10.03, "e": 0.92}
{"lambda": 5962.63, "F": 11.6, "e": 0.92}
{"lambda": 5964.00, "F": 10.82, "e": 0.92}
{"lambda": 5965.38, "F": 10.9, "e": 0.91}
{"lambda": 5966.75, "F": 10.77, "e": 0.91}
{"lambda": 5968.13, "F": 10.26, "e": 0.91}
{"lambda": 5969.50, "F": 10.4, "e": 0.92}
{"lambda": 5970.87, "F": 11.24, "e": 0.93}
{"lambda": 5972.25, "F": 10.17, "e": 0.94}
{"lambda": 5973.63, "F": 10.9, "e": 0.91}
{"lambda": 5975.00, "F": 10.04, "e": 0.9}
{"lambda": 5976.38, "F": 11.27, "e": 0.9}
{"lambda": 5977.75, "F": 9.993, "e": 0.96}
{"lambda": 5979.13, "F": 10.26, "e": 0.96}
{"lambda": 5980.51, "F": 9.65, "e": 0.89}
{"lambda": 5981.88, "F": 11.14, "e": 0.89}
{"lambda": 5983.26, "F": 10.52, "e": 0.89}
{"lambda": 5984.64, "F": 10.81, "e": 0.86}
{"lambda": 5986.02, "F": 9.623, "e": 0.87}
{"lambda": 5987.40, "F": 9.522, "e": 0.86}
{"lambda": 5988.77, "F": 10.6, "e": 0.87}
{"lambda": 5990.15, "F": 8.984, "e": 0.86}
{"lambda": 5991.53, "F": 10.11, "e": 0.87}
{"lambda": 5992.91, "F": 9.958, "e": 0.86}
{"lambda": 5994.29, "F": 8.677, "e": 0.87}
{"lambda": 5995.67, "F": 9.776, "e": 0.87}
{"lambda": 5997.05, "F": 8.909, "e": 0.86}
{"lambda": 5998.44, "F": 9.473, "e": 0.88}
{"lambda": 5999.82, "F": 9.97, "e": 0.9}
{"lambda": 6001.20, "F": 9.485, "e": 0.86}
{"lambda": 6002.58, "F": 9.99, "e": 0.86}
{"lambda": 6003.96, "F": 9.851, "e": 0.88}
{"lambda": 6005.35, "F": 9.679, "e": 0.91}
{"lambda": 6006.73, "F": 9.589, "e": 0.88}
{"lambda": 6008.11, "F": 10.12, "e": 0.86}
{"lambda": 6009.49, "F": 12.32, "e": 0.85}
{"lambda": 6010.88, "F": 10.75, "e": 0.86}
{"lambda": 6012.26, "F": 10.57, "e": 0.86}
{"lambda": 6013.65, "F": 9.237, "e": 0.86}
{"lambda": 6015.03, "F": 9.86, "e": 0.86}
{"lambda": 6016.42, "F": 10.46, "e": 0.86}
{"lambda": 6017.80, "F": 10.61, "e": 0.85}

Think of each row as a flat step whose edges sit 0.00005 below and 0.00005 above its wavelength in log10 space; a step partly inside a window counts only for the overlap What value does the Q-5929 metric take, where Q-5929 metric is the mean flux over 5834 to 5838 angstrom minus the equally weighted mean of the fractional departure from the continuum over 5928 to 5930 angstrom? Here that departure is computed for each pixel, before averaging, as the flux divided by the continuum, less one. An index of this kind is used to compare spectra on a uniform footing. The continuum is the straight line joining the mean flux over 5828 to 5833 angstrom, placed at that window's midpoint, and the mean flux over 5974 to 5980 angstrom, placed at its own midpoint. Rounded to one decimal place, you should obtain 8.2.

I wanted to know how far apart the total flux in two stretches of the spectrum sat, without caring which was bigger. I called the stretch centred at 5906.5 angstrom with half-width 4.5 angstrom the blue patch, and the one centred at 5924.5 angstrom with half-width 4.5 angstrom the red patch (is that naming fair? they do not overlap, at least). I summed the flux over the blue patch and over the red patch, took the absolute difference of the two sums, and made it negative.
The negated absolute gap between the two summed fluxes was -1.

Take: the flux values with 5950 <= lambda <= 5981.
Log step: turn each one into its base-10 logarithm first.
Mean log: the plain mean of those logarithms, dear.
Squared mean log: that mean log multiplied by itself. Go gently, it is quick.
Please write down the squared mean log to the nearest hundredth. 1.03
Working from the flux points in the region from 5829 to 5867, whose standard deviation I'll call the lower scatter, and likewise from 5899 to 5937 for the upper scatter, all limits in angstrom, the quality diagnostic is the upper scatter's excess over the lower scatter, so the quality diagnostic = -0.20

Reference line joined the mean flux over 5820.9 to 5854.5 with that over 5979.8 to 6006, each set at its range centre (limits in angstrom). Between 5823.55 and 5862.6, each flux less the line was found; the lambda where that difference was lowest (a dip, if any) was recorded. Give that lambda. 5834.96 angstrom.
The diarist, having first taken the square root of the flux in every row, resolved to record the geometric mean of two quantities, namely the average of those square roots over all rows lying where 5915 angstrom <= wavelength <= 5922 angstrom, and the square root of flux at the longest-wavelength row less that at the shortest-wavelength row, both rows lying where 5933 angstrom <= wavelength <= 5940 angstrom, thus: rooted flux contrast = 0.71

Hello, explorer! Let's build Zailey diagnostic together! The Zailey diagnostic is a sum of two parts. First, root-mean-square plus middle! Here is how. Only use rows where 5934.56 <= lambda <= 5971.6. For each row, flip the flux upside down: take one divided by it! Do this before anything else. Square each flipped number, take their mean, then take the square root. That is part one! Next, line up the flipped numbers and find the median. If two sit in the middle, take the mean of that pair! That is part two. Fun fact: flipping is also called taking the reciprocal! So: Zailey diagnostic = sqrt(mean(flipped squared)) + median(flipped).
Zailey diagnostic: 0.189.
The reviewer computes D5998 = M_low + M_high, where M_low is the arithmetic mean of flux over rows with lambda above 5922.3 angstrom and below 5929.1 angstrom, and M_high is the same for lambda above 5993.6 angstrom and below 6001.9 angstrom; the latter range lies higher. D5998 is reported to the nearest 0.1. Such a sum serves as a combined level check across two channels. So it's 19.1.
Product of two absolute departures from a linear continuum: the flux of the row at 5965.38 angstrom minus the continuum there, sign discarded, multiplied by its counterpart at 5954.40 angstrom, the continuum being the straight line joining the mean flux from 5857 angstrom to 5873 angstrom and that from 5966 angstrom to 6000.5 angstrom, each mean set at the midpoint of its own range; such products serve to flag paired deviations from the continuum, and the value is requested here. 0.36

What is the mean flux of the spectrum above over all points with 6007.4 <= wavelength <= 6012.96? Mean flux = 10.9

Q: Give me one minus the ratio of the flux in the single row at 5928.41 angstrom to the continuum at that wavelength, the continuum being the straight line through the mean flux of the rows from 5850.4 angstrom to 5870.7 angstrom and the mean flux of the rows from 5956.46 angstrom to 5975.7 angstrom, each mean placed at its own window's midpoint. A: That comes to 0.13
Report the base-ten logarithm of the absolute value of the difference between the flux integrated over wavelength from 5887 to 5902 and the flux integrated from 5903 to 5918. 1.2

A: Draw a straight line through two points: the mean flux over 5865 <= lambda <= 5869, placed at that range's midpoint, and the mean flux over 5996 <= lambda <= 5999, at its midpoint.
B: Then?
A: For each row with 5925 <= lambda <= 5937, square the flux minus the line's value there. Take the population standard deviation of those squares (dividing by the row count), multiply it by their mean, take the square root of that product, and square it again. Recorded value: 1.2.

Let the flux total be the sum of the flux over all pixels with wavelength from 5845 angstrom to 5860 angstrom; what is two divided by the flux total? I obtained 0.0171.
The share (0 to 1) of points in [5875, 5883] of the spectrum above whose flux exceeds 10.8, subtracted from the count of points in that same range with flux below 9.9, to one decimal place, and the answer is 1.8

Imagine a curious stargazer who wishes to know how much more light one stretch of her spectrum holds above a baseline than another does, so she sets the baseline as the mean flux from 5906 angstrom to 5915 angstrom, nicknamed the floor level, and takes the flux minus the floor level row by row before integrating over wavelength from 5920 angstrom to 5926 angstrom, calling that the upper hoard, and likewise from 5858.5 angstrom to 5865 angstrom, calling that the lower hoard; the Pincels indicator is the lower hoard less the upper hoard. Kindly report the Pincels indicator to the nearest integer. -4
